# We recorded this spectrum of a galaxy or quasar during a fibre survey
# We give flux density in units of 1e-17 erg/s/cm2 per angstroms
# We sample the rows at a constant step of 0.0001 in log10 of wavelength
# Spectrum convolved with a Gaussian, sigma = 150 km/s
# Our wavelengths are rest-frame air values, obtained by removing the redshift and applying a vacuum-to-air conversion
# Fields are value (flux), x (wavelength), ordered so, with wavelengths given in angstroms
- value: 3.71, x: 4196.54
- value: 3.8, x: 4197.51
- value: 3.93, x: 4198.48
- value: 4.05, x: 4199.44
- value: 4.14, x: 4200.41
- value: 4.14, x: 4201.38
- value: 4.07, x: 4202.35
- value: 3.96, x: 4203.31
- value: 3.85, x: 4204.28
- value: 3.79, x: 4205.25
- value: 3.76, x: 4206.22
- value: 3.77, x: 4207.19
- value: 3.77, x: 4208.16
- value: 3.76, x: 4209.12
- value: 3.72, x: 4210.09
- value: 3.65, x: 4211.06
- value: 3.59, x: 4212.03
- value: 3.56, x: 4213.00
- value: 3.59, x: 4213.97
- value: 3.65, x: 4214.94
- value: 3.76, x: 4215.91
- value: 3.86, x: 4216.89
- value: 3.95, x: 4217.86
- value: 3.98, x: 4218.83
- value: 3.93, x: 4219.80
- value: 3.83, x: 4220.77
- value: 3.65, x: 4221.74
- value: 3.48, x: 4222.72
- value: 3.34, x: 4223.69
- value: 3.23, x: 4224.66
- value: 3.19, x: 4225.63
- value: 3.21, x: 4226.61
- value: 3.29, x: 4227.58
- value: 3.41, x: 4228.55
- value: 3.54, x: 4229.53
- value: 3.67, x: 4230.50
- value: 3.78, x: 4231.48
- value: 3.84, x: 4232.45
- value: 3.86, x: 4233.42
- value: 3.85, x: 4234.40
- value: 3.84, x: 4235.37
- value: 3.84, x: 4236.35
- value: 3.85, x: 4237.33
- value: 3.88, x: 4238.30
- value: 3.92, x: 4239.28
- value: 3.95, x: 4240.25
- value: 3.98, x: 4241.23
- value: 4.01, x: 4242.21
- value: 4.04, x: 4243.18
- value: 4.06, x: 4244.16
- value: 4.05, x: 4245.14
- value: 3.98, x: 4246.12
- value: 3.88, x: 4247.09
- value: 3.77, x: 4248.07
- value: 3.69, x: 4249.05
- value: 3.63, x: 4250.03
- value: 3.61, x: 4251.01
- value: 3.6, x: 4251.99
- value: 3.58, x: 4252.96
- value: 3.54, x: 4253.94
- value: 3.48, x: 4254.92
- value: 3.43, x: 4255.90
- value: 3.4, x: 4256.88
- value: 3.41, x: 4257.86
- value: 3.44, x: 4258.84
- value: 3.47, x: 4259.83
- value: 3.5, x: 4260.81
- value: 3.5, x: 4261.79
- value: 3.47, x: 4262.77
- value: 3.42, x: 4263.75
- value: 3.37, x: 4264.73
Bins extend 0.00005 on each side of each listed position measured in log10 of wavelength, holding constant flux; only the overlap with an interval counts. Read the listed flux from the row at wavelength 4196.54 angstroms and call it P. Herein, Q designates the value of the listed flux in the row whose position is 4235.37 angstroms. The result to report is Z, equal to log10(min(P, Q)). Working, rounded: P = 3.71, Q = 3.84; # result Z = 0.569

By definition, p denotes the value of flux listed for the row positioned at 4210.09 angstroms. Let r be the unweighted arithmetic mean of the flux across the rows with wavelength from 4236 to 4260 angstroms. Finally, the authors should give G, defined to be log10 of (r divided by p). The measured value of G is 0.00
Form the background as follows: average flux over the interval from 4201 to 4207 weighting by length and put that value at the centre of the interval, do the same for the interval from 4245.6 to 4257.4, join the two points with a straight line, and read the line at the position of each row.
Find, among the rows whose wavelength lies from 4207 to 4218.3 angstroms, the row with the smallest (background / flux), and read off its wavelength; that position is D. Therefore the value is 4217.86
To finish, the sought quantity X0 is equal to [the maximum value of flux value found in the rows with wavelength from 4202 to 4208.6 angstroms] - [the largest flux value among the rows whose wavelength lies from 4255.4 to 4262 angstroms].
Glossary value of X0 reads 0.6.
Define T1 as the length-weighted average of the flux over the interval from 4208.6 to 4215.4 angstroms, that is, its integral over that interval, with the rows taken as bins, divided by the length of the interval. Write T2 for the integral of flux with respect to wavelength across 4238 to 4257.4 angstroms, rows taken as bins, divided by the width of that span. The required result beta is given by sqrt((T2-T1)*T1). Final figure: 0.67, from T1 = 3.65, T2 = 3.77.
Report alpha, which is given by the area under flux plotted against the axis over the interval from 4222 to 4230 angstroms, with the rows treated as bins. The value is 27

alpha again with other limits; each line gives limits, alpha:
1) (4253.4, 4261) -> 26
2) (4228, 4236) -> 30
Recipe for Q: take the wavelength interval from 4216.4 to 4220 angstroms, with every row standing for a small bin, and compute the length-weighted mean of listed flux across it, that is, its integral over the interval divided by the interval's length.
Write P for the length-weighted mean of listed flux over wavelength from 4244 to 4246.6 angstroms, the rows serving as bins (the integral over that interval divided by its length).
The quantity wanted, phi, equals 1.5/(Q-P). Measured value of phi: -16.8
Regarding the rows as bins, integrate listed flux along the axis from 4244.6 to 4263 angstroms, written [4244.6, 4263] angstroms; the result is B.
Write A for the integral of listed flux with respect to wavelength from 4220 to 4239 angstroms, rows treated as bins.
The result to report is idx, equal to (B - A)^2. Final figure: 6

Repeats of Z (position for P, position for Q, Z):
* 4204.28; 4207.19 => 0.576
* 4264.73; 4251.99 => 0.528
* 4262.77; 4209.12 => 0.540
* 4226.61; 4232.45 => 0.507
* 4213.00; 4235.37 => 0.551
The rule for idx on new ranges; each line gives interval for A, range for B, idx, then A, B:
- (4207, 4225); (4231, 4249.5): 33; 66.4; 72.1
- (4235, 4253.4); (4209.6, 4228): 21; 70.9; 66.3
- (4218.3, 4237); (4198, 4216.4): 6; 67.7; 70.2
